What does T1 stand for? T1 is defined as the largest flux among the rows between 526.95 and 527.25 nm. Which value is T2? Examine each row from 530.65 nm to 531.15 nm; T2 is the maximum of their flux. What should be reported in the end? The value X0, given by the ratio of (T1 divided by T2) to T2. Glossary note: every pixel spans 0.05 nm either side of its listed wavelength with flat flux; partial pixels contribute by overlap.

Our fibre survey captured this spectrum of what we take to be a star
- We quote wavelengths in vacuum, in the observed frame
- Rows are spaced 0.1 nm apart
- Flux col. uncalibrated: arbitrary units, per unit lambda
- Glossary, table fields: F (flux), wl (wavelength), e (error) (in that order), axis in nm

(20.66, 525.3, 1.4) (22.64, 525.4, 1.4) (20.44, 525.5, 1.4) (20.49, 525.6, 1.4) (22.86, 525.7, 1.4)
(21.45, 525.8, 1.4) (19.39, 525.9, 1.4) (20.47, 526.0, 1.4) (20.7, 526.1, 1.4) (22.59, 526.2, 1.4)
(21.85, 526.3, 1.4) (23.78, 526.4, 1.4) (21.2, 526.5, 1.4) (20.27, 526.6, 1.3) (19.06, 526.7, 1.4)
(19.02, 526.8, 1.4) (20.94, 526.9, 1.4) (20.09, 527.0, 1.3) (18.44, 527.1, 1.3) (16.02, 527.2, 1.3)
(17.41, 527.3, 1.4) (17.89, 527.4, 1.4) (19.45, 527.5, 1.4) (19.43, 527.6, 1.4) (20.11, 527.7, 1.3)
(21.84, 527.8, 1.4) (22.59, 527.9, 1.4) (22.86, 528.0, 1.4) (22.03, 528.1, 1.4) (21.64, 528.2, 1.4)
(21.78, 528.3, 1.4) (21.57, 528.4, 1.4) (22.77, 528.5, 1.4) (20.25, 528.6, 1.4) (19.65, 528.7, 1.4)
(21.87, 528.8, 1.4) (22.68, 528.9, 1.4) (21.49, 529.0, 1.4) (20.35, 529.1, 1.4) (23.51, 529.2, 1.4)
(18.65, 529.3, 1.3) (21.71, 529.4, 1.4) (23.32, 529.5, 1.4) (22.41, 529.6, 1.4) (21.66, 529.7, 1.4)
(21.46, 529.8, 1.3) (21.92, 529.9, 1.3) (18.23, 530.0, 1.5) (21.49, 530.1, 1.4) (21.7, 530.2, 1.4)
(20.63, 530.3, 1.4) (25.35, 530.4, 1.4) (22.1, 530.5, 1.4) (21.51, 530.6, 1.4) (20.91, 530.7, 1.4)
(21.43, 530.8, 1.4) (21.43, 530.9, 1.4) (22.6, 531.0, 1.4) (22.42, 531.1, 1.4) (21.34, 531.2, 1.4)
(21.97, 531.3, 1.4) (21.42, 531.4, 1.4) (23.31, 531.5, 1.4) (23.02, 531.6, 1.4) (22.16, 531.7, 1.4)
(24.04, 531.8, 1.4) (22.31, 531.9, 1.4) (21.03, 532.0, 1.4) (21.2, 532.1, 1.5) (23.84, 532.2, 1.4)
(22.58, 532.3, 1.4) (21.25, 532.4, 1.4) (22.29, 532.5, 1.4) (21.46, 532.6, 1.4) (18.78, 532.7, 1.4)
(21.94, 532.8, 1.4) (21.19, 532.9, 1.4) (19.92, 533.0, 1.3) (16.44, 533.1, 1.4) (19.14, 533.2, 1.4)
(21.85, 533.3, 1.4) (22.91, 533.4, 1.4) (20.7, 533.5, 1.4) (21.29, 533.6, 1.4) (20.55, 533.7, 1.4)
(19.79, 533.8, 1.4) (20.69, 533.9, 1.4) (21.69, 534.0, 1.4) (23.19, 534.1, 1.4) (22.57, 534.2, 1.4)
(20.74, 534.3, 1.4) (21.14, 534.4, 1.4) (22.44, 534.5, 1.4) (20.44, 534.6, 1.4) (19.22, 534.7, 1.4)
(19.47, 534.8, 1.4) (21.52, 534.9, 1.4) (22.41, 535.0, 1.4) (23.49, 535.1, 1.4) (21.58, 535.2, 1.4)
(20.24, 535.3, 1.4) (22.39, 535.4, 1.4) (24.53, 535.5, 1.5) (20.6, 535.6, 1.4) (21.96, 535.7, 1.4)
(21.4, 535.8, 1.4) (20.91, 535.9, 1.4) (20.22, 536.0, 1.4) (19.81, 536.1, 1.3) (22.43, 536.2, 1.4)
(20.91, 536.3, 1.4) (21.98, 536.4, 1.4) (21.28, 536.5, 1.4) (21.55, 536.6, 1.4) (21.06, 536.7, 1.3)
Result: 0.039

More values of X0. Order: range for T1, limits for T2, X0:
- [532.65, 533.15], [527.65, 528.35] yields 0.042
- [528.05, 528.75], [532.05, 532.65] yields 0.040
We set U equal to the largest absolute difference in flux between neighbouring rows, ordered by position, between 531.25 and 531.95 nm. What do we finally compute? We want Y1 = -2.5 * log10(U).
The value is -0.69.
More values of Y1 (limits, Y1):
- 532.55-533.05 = -1.25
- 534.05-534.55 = -0.66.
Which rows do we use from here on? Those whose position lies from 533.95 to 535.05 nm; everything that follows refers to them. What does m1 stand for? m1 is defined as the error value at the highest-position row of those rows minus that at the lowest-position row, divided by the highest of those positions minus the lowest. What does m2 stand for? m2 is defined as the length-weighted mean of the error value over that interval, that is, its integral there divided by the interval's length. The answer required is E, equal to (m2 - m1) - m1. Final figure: 1.40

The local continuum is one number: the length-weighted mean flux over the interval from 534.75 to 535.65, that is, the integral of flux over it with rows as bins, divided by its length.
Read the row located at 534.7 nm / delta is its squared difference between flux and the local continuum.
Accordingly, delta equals 6.67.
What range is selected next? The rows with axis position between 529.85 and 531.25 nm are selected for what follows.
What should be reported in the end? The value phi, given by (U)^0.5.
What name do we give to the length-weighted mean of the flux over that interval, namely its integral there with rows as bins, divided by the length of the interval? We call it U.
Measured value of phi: 4.65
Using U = 21.6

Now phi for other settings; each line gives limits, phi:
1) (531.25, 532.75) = 4.70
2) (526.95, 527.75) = 4.31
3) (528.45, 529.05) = 4.63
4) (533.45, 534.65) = 4.61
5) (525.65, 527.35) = 4.51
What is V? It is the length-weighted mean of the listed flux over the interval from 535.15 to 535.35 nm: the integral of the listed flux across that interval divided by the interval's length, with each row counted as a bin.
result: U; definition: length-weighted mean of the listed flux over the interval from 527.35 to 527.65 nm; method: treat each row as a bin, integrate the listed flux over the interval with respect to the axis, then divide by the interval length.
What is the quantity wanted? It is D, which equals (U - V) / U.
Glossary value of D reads -0.10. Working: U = 18.9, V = 20.9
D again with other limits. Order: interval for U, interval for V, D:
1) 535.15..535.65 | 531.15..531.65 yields -0.02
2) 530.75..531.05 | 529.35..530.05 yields 0.01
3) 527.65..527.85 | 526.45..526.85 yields 0.05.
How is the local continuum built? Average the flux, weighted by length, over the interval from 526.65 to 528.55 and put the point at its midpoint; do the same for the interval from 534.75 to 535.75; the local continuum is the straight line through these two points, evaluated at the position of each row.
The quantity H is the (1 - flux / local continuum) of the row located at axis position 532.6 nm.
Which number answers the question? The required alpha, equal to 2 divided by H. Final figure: -235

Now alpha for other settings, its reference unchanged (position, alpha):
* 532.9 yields 284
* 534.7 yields 17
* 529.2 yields -14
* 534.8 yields 19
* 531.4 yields -109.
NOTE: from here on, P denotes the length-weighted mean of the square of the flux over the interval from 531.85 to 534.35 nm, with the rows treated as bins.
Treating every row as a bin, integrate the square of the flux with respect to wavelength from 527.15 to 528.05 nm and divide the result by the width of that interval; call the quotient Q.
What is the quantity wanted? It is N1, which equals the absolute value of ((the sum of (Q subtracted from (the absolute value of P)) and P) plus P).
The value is 958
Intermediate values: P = 451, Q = 394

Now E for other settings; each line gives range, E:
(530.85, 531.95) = 1.40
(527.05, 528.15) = 1.17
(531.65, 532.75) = 1.41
